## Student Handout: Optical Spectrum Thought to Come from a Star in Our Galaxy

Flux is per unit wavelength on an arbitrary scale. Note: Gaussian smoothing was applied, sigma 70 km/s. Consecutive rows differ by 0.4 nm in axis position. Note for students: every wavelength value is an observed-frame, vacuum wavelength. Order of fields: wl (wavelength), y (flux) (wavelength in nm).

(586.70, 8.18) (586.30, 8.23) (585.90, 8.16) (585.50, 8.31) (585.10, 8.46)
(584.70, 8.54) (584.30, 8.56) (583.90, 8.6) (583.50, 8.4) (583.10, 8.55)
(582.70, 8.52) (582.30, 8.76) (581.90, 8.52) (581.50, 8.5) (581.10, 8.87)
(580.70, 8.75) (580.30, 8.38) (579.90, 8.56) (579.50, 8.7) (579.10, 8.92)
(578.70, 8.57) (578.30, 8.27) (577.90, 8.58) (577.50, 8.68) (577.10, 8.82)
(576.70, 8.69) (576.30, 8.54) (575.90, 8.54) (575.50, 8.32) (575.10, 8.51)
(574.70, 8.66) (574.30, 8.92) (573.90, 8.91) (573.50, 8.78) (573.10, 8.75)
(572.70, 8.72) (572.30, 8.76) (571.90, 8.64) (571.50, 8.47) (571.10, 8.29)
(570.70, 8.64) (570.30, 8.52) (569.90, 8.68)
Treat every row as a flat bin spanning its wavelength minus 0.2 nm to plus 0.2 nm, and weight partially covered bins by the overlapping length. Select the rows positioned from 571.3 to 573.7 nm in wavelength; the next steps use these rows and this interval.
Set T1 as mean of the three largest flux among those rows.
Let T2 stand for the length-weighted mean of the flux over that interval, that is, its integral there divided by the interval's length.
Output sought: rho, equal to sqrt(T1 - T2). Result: 0.28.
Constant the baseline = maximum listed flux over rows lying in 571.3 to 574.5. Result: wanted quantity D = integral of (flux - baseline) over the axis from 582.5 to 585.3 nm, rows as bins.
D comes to -1.12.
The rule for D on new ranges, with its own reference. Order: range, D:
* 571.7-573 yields -0.27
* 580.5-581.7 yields -0.26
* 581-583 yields -0.60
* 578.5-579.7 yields -0.23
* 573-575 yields -0.26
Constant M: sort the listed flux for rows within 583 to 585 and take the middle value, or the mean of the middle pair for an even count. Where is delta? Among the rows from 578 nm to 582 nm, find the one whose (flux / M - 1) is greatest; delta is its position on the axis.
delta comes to 579.10 nm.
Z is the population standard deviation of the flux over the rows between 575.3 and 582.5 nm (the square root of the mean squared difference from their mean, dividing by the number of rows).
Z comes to 0.176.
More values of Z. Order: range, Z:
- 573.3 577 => 0.186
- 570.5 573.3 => 0.159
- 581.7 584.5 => 0.100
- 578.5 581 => 0.170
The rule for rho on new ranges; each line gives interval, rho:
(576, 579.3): 0.42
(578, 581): 0.43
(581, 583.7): 0.39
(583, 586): 0.34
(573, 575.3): 0.34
